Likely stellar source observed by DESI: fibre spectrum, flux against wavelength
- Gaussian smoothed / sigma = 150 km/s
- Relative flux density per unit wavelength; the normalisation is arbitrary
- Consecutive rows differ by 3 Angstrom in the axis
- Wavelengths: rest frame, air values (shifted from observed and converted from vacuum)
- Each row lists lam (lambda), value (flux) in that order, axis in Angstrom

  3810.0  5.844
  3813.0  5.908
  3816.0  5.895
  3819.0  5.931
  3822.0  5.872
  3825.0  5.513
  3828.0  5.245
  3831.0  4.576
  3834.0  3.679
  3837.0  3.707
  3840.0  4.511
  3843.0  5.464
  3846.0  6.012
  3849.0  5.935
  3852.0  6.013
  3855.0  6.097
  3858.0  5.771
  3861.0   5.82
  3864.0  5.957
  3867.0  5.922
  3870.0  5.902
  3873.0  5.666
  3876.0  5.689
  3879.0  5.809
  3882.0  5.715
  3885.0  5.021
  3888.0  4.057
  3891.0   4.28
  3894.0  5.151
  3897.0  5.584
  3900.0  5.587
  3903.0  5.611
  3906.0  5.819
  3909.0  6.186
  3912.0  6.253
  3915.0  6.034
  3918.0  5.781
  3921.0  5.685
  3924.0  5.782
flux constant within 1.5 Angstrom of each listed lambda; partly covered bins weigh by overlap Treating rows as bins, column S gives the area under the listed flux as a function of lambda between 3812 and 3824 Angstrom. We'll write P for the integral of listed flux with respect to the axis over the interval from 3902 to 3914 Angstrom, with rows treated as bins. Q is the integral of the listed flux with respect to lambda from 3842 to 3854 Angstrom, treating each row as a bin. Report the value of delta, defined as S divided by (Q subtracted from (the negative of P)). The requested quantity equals -0.496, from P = 71.8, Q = 71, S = 70.6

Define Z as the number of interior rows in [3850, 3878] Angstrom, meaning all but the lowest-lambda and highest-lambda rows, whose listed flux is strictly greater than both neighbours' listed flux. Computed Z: 2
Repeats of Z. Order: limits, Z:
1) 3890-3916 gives 1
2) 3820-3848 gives 0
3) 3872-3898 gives 1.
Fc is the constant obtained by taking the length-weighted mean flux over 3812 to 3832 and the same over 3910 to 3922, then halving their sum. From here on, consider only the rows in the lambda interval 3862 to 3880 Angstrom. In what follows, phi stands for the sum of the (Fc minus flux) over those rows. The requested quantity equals -0.3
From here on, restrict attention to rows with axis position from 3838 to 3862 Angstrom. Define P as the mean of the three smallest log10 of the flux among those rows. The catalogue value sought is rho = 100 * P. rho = 72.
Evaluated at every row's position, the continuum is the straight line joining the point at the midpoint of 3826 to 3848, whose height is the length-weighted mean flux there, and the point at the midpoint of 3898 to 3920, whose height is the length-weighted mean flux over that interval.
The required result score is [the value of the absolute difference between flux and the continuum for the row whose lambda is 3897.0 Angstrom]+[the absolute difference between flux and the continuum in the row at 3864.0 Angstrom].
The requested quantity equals 0.9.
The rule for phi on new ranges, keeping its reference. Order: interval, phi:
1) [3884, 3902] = 4.9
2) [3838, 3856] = 0.6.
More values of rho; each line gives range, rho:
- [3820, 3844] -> 60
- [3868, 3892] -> 65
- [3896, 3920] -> 75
